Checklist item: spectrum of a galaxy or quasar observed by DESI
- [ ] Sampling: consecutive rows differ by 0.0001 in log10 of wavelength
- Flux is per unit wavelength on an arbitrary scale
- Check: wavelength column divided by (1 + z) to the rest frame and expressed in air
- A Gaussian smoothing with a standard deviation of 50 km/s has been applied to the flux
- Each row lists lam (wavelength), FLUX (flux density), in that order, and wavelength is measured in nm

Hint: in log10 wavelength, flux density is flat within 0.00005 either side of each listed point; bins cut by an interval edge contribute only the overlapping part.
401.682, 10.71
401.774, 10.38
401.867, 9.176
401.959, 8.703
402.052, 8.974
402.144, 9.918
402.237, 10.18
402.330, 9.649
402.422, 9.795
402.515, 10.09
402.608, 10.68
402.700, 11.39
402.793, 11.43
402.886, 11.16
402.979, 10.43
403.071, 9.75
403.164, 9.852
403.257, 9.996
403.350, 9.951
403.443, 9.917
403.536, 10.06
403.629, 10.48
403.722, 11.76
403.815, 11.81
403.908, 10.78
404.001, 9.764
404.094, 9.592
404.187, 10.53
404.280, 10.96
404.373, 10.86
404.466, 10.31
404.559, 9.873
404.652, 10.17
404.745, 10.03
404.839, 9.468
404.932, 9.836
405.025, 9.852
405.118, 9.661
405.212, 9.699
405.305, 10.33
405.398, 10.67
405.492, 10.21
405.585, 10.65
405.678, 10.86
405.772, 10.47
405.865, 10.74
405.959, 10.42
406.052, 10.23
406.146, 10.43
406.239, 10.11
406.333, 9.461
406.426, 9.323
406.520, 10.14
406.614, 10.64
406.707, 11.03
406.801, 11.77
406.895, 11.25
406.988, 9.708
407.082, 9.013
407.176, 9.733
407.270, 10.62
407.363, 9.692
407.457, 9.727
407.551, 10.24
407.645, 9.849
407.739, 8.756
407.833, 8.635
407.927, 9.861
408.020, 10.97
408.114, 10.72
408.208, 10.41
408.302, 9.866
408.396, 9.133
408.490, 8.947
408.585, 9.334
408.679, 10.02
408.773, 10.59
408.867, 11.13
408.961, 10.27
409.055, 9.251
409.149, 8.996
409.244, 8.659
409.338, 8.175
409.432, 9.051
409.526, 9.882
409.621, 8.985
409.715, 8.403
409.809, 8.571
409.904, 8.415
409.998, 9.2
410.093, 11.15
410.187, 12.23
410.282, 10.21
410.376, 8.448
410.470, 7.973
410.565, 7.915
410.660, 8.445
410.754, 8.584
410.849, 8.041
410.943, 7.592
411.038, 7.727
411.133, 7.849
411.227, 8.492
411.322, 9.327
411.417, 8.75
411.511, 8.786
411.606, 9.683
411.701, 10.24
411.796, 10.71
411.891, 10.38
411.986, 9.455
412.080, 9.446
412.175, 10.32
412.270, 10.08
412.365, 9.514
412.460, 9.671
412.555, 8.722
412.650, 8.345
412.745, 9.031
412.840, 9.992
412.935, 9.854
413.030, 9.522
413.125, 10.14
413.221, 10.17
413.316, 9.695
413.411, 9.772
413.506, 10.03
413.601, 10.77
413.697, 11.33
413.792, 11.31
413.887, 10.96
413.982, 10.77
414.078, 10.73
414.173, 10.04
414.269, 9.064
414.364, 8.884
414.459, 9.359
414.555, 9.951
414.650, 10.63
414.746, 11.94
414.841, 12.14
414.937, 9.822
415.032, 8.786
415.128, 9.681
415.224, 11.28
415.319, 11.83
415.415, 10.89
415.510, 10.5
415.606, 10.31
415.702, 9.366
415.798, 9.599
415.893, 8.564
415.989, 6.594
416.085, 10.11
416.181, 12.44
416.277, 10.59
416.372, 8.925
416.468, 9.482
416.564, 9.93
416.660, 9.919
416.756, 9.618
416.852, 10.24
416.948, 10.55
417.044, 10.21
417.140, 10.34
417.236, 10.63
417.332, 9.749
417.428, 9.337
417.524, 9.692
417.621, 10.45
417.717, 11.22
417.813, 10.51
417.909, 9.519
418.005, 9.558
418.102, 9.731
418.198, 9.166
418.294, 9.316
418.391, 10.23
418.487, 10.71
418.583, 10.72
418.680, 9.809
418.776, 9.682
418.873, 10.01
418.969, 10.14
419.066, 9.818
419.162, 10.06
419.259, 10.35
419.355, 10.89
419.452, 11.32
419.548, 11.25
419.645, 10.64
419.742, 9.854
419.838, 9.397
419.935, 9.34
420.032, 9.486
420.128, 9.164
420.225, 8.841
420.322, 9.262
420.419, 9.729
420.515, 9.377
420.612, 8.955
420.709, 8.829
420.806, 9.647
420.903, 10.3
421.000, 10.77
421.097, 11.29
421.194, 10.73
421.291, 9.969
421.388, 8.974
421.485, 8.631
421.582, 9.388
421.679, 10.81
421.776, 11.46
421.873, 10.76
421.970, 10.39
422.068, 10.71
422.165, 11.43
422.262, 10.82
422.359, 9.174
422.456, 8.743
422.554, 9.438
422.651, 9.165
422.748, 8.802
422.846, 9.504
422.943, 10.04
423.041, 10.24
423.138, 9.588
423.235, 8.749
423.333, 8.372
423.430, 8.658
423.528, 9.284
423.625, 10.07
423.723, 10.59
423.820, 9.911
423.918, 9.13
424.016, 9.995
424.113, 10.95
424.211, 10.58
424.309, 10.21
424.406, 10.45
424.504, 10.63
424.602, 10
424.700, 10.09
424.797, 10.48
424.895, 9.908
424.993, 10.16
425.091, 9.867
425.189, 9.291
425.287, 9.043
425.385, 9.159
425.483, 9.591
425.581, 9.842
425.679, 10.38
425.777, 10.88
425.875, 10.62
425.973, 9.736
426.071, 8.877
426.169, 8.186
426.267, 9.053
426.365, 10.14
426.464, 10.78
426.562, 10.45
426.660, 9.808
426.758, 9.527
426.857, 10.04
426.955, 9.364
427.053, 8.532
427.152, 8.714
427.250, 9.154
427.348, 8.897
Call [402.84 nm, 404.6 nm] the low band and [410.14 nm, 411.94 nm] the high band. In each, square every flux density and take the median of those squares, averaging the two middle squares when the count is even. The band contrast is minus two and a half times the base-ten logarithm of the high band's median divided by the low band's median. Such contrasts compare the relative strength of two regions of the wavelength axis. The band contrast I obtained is 0.40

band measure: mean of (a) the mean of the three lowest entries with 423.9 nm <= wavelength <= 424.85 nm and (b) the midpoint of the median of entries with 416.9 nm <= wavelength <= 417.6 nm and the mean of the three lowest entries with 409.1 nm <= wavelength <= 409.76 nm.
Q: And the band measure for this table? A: 9.5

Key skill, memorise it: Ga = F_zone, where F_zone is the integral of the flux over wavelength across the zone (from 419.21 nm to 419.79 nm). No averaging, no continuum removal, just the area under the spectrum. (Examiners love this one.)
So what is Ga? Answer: 6.21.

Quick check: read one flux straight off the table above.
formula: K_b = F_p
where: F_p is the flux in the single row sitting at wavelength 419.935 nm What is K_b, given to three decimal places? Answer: 9.340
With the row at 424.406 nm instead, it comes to 10.450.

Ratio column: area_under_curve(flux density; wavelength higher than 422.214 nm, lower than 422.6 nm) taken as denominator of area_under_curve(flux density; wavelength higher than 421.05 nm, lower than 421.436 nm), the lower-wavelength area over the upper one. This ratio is 1.07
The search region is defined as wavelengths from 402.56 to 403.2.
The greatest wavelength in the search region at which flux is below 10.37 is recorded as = 403.164 nm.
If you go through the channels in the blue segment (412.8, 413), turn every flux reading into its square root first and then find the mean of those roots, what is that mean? 3.15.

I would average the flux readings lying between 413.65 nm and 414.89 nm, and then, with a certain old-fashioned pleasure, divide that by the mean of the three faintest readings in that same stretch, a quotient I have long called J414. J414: 1.16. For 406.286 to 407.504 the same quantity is 1.10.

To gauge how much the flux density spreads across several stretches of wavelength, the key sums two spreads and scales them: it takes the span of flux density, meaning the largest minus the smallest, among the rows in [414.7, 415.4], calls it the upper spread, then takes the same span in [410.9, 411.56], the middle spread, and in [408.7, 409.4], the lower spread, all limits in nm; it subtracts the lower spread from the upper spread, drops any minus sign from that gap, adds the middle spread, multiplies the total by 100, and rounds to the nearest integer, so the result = 213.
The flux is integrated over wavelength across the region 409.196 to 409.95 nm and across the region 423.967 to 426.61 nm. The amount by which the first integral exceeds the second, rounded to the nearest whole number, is -20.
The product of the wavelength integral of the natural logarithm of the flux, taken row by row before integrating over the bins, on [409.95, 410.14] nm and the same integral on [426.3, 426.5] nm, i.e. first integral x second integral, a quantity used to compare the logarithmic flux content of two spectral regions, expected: 0.20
